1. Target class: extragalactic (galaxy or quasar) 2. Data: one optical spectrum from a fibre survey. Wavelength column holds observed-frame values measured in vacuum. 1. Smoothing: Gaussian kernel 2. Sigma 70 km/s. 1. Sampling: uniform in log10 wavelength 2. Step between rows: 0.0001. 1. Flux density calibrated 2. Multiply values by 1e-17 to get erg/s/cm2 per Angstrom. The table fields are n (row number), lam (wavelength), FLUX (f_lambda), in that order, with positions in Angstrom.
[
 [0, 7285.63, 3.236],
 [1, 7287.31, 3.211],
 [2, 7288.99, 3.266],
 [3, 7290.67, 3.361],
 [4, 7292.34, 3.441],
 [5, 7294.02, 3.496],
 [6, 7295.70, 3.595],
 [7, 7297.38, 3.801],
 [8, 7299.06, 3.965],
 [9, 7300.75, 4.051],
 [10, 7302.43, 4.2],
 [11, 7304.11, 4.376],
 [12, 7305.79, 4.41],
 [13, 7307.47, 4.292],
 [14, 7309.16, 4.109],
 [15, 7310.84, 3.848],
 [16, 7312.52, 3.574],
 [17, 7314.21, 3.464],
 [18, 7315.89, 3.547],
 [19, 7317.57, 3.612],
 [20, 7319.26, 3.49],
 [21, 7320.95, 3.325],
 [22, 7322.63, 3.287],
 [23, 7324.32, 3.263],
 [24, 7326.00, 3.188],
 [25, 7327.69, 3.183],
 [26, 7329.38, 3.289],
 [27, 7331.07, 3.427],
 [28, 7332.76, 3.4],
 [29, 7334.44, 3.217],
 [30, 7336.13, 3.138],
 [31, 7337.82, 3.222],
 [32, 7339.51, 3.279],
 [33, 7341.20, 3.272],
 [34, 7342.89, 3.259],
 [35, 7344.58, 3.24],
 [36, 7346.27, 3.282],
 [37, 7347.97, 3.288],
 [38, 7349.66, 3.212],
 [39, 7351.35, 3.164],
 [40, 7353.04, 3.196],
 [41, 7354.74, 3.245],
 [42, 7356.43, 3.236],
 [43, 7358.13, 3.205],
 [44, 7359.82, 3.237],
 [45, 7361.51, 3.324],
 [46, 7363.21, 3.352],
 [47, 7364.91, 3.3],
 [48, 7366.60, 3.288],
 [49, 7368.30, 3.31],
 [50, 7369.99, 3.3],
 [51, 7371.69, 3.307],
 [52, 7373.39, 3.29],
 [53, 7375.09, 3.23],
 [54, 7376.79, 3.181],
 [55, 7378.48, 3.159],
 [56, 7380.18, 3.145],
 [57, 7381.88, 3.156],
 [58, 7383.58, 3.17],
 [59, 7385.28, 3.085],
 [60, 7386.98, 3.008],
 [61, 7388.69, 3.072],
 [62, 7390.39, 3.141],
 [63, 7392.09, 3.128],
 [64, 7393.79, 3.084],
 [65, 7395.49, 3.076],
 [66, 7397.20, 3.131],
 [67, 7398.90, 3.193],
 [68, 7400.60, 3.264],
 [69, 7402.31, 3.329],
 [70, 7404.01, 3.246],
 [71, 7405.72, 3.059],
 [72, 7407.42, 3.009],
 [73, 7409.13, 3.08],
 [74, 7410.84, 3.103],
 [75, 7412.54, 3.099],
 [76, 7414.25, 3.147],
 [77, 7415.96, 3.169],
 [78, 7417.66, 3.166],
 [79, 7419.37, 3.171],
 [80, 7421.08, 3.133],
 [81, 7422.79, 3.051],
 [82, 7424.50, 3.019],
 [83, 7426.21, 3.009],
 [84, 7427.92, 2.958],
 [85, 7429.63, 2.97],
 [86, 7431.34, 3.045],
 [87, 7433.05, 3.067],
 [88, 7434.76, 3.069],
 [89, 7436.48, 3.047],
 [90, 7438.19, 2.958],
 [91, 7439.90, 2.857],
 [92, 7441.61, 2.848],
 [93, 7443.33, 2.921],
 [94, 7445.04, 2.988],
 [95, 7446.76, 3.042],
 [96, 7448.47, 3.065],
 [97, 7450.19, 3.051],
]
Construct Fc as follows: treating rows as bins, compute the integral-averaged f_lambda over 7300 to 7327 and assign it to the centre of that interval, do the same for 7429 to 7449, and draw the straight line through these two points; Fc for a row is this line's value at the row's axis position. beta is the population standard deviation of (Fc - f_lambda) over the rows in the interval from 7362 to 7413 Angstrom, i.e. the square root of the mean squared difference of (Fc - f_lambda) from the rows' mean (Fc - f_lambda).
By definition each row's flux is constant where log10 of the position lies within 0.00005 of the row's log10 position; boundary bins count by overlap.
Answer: 0.08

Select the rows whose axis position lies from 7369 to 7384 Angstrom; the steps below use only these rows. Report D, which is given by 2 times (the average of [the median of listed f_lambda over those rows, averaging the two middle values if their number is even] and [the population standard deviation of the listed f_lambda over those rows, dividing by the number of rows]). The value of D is 3.24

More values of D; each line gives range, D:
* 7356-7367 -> 3.34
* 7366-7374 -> 3.31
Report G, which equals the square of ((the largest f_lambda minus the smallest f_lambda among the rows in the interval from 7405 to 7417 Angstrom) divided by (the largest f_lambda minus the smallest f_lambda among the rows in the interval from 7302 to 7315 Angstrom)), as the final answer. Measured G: 0.0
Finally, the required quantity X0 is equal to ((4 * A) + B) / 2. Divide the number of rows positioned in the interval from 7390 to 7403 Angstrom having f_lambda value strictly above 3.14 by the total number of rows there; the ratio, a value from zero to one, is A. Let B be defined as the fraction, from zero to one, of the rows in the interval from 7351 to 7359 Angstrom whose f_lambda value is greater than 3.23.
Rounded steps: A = 0.5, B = 0.40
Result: 1.20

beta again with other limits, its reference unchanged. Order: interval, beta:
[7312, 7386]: 0.11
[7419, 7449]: 0.07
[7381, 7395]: 0.05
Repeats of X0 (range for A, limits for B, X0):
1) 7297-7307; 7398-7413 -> 2.17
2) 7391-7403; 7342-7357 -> 1.19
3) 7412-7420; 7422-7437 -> 1.60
